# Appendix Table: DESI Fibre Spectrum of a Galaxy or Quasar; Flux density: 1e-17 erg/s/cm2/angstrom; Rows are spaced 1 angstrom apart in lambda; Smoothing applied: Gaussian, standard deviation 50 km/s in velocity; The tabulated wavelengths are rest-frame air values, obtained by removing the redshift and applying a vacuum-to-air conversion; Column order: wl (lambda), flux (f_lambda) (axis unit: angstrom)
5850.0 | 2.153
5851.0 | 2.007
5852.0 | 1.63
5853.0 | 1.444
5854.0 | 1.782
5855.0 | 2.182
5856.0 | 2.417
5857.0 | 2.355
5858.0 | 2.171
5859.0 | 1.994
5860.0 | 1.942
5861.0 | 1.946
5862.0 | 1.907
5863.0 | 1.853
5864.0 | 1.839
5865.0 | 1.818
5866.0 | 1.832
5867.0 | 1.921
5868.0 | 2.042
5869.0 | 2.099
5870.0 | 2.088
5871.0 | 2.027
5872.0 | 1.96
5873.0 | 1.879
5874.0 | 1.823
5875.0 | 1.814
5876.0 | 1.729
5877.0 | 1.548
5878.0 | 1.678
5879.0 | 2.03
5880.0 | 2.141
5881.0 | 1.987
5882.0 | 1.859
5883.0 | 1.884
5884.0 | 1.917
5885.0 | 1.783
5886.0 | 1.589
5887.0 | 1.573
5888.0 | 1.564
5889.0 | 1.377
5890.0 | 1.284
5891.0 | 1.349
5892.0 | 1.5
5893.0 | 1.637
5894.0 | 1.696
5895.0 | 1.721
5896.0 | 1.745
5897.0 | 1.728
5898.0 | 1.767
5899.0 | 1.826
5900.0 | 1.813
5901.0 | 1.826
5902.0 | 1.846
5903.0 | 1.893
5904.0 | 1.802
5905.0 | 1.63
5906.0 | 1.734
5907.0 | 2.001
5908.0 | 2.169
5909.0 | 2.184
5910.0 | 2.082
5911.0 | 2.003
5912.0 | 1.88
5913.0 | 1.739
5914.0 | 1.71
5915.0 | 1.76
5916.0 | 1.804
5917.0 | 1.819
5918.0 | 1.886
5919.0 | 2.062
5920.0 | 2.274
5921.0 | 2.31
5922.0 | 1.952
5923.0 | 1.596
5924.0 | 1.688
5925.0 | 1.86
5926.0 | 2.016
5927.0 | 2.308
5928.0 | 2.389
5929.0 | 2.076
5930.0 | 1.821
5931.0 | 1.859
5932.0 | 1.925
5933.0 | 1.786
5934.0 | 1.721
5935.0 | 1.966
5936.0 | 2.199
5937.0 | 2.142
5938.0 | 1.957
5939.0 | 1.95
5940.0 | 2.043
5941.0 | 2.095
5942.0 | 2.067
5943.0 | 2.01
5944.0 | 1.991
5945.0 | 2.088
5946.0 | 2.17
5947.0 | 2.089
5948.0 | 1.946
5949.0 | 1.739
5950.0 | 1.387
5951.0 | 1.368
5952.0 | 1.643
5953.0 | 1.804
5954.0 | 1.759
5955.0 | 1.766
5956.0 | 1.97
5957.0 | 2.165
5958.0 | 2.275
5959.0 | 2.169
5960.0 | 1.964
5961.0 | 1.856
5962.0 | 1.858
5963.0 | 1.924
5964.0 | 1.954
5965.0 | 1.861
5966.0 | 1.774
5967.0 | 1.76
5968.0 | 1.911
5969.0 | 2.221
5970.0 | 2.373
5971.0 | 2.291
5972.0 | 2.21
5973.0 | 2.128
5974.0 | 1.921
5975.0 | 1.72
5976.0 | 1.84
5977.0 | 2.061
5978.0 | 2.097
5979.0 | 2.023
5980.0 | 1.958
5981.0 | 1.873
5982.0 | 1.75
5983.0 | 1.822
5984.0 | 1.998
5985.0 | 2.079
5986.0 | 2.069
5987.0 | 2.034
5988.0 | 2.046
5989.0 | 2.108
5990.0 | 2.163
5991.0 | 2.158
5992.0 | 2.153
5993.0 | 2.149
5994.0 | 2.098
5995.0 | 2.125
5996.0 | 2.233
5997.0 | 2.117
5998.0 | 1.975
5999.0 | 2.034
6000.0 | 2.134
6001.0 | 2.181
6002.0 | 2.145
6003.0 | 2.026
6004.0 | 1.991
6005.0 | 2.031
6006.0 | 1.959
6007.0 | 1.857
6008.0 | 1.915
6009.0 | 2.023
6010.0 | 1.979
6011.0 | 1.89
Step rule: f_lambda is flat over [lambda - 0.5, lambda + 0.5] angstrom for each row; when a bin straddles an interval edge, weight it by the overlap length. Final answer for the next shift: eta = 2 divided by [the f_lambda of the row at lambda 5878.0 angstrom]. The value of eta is 1.19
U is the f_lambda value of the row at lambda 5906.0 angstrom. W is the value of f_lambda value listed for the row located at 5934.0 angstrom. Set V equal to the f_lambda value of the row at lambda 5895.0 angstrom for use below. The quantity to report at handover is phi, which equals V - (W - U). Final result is 1.73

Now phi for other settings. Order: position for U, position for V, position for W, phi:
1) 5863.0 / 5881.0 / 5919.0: 1.78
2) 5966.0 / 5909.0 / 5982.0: 2.21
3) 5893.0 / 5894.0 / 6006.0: 1.37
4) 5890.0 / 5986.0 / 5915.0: 1.59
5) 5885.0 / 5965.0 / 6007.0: 1.79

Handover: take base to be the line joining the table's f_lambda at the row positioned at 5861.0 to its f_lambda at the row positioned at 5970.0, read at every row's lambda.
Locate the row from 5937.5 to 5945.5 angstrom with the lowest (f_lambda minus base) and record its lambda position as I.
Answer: 5939.0 angstrom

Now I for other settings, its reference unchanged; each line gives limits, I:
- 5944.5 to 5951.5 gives 5951.0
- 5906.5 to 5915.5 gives 5914.0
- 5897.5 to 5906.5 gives 5905.0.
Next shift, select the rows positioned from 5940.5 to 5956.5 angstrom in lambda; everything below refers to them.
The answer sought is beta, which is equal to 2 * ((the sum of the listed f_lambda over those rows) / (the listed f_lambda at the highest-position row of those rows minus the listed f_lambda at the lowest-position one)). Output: -478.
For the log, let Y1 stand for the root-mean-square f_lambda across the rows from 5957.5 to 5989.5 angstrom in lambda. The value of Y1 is 2.00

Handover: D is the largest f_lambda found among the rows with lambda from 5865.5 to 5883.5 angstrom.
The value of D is 2.141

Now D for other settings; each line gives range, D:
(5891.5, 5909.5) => 2.184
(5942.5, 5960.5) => 2.275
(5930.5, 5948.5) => 2.199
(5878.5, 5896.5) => 2.141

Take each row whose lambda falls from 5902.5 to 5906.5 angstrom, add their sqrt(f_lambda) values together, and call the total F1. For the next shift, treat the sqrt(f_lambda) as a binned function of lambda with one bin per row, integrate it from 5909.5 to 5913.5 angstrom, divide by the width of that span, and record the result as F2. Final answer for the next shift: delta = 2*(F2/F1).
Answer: 0.522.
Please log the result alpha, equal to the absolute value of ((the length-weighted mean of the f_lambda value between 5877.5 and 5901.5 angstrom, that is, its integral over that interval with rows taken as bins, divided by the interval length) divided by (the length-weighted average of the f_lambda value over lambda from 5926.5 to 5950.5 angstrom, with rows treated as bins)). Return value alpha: 0.86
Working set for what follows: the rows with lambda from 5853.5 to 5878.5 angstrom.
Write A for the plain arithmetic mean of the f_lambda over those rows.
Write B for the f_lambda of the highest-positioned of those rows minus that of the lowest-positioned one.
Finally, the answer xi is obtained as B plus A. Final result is 1.84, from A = 1.95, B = -0.1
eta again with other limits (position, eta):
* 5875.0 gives 1.10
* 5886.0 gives 1.26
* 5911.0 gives 1.00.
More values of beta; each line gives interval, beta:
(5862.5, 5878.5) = -342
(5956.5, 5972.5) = 1447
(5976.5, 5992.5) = 704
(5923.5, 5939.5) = 242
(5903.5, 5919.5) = 233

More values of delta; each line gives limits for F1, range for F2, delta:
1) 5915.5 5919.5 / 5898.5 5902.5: 0.492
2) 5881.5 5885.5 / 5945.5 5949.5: 0.516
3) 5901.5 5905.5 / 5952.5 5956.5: 0.505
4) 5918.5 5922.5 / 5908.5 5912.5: 0.487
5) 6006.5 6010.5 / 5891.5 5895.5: 0.459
